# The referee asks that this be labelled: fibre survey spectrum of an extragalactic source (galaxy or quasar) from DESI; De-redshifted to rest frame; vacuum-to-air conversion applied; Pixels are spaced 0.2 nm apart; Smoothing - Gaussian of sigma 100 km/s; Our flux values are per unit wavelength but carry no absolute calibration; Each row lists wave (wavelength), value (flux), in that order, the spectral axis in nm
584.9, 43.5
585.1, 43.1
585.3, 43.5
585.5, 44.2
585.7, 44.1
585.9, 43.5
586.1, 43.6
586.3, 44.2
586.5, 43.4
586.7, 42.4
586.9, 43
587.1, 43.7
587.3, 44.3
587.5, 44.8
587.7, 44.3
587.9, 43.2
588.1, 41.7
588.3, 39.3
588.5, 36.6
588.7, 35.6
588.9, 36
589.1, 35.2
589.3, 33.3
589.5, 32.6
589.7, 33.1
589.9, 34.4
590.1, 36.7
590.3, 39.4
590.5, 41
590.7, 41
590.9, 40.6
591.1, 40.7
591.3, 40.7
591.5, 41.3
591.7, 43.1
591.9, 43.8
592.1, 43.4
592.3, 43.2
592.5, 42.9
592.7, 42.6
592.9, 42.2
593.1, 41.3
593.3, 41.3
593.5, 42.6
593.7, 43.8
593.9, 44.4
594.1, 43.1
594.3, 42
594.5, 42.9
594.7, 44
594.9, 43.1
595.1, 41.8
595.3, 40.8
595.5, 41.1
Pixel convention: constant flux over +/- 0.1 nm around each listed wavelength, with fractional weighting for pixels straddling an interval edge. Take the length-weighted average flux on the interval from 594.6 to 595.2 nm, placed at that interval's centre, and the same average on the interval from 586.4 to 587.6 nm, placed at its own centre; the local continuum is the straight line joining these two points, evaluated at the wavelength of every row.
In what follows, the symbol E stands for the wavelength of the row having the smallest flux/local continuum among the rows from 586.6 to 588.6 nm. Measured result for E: 588.5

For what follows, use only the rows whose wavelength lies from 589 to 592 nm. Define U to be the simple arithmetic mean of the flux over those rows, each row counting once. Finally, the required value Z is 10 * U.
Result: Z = 385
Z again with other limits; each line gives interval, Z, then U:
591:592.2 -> 422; 42.2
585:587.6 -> 437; 43.7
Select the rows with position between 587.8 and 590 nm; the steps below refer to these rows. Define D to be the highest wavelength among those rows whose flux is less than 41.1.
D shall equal 589.9 nm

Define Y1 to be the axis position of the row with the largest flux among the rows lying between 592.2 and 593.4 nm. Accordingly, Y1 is 592.3 nm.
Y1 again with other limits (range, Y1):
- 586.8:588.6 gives 587.5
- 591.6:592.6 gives 591.9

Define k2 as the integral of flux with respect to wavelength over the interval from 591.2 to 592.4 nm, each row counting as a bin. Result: 51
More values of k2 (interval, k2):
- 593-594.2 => 51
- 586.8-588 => 53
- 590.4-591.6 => 49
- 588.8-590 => 41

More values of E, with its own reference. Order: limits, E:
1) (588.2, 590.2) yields 589.5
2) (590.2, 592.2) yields 590.3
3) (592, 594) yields 593.1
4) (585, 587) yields 586.7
